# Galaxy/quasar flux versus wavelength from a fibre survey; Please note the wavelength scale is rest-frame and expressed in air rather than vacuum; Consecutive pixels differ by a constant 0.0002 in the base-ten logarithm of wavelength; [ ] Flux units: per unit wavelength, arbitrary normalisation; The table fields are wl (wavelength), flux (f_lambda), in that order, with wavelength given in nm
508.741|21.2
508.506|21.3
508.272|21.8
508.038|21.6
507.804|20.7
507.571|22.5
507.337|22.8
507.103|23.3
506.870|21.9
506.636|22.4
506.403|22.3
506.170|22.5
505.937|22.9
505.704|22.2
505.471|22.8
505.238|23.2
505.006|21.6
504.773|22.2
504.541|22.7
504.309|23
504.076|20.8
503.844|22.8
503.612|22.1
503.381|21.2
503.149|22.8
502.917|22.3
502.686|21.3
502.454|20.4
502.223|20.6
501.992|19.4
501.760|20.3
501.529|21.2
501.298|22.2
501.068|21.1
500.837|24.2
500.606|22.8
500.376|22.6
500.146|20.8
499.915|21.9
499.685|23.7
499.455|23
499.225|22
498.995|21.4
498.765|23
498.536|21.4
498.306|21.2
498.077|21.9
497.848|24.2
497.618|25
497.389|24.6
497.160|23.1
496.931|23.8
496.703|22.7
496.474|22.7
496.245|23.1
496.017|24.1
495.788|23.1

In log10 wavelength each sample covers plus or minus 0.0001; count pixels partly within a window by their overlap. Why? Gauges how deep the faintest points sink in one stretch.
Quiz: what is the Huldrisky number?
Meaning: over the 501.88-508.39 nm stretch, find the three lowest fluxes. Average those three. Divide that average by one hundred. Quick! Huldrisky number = 0.201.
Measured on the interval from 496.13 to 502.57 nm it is 0.200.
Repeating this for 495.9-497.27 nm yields 0.228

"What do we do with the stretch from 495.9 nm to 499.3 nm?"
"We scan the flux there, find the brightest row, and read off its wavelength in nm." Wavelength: 497.618 nm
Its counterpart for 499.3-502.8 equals 500.837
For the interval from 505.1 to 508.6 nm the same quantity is 507.103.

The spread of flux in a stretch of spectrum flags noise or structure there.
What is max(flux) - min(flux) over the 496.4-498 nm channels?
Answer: 2.3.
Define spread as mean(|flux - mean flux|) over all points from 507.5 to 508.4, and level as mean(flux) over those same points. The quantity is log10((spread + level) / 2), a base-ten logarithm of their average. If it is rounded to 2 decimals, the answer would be 1.04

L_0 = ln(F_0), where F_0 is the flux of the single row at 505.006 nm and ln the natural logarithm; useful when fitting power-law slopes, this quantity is 3.07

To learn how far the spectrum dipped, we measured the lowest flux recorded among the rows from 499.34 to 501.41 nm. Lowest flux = 20.8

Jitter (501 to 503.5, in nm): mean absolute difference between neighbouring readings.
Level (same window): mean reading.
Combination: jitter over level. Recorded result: 0.044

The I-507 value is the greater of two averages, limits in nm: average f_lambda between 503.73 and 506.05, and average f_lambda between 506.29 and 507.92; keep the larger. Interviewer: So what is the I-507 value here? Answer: 22.42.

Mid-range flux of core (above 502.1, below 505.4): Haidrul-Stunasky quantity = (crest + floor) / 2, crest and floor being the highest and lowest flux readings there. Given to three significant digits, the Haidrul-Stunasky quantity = 21.8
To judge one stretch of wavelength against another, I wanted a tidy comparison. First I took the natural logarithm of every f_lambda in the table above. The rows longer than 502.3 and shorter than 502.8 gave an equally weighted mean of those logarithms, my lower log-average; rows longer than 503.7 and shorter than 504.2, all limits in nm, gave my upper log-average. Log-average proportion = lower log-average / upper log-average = 0.99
